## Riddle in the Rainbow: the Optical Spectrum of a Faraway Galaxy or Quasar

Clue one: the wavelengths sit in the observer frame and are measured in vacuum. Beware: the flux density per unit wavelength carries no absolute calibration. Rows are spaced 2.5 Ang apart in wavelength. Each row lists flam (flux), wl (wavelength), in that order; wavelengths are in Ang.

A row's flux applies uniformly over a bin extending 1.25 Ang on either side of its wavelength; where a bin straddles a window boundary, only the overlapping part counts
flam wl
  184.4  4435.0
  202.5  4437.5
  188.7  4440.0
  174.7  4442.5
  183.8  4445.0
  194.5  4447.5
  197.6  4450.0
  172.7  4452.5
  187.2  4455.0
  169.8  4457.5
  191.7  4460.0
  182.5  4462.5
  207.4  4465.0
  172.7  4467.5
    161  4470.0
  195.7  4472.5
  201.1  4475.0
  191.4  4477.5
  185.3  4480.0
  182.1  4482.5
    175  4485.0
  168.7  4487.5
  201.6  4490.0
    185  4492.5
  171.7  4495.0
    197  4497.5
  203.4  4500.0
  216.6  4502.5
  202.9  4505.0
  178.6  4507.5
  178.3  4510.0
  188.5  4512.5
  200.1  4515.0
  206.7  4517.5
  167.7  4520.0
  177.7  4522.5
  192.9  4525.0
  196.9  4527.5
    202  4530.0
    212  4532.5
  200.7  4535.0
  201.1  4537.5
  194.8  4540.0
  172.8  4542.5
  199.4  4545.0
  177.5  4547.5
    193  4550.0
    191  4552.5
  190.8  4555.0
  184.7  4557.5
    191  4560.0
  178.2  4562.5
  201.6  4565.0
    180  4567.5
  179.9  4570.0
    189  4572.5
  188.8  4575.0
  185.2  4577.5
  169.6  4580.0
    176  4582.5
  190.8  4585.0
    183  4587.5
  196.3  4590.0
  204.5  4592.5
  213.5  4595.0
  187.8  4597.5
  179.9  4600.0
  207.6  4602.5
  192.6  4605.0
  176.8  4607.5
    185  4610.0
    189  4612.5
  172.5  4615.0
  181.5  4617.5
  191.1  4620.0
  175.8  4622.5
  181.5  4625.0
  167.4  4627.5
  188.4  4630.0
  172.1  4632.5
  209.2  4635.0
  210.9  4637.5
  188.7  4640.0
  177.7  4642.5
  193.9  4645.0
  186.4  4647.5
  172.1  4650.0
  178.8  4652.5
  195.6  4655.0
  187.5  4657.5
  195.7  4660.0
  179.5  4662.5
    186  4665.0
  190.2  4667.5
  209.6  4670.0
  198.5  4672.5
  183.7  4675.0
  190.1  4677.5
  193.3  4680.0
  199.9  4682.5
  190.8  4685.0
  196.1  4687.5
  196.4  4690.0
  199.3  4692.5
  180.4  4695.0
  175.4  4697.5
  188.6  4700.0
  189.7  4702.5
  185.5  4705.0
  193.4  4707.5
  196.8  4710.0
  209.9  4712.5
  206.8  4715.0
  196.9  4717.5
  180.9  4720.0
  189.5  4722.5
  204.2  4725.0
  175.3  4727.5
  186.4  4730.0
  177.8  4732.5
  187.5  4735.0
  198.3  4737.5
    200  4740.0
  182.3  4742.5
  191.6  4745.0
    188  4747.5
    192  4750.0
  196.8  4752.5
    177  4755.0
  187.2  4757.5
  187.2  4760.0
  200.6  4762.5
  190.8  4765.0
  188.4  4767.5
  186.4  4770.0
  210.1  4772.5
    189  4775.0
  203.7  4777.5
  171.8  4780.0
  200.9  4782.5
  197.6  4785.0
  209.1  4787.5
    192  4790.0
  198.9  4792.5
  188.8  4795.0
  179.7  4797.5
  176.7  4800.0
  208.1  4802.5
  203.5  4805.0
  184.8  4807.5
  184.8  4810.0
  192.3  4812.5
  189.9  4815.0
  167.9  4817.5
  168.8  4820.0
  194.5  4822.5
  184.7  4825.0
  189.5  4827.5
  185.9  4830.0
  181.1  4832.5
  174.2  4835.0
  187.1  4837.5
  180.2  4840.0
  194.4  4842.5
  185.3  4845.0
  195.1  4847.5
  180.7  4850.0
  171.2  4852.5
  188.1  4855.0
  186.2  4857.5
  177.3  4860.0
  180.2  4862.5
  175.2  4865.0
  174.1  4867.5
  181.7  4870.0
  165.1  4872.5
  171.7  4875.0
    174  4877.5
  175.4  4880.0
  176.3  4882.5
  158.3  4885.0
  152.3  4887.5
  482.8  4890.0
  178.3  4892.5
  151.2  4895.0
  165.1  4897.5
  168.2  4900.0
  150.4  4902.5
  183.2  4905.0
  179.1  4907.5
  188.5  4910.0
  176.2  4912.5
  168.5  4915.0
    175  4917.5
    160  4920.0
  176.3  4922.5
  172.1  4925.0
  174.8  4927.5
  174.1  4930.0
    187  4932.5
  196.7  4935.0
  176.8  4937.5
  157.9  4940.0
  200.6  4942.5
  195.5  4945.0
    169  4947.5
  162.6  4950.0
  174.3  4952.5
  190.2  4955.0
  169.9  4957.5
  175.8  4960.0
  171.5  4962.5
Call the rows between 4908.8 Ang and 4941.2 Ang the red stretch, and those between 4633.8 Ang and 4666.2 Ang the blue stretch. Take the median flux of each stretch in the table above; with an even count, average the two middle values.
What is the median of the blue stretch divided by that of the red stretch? 1.07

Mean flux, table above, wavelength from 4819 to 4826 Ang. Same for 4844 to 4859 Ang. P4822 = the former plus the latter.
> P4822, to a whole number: 367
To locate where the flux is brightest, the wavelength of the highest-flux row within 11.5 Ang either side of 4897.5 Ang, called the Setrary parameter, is 4890.0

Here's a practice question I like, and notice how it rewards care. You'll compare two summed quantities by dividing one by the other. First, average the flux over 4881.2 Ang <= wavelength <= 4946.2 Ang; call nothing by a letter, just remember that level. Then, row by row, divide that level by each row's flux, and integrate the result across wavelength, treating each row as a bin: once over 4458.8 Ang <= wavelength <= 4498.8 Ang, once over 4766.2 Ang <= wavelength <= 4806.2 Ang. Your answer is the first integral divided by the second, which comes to 1.05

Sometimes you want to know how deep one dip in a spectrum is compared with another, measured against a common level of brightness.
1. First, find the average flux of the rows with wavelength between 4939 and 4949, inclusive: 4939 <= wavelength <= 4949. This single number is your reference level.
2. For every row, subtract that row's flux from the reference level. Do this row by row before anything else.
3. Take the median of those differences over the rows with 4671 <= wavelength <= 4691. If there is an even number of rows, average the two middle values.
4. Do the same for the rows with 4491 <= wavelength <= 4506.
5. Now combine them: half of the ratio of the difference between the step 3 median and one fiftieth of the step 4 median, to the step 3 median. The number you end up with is 0.486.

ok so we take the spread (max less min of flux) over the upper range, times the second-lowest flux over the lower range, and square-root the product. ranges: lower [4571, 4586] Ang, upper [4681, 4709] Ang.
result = 66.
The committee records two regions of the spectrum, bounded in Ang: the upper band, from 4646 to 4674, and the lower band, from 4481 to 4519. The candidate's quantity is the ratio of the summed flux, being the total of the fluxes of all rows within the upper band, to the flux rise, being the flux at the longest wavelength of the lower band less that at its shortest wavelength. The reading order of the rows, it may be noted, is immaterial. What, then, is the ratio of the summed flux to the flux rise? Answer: 85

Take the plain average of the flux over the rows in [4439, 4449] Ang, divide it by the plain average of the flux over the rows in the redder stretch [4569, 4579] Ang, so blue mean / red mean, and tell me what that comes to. 1.00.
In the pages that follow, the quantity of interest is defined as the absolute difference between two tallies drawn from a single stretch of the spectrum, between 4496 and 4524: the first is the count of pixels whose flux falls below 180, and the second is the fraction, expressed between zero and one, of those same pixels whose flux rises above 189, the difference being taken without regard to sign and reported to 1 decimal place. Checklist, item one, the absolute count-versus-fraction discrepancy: 3.5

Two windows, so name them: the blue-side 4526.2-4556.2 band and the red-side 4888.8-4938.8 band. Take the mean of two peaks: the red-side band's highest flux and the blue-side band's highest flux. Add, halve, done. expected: 347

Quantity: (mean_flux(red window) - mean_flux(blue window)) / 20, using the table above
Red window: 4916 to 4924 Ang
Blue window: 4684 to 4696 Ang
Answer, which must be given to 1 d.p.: -1.1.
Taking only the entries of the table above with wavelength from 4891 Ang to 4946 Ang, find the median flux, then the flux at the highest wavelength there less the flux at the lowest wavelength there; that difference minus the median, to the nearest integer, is -158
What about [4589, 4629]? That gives -215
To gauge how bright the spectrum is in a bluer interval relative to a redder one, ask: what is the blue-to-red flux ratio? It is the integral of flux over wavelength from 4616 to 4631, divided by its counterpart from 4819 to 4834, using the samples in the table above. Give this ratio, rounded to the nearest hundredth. 0.98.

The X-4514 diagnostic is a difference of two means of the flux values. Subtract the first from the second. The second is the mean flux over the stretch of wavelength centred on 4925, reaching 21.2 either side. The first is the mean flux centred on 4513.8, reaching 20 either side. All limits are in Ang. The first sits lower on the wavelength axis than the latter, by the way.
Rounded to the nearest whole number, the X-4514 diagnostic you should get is -14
